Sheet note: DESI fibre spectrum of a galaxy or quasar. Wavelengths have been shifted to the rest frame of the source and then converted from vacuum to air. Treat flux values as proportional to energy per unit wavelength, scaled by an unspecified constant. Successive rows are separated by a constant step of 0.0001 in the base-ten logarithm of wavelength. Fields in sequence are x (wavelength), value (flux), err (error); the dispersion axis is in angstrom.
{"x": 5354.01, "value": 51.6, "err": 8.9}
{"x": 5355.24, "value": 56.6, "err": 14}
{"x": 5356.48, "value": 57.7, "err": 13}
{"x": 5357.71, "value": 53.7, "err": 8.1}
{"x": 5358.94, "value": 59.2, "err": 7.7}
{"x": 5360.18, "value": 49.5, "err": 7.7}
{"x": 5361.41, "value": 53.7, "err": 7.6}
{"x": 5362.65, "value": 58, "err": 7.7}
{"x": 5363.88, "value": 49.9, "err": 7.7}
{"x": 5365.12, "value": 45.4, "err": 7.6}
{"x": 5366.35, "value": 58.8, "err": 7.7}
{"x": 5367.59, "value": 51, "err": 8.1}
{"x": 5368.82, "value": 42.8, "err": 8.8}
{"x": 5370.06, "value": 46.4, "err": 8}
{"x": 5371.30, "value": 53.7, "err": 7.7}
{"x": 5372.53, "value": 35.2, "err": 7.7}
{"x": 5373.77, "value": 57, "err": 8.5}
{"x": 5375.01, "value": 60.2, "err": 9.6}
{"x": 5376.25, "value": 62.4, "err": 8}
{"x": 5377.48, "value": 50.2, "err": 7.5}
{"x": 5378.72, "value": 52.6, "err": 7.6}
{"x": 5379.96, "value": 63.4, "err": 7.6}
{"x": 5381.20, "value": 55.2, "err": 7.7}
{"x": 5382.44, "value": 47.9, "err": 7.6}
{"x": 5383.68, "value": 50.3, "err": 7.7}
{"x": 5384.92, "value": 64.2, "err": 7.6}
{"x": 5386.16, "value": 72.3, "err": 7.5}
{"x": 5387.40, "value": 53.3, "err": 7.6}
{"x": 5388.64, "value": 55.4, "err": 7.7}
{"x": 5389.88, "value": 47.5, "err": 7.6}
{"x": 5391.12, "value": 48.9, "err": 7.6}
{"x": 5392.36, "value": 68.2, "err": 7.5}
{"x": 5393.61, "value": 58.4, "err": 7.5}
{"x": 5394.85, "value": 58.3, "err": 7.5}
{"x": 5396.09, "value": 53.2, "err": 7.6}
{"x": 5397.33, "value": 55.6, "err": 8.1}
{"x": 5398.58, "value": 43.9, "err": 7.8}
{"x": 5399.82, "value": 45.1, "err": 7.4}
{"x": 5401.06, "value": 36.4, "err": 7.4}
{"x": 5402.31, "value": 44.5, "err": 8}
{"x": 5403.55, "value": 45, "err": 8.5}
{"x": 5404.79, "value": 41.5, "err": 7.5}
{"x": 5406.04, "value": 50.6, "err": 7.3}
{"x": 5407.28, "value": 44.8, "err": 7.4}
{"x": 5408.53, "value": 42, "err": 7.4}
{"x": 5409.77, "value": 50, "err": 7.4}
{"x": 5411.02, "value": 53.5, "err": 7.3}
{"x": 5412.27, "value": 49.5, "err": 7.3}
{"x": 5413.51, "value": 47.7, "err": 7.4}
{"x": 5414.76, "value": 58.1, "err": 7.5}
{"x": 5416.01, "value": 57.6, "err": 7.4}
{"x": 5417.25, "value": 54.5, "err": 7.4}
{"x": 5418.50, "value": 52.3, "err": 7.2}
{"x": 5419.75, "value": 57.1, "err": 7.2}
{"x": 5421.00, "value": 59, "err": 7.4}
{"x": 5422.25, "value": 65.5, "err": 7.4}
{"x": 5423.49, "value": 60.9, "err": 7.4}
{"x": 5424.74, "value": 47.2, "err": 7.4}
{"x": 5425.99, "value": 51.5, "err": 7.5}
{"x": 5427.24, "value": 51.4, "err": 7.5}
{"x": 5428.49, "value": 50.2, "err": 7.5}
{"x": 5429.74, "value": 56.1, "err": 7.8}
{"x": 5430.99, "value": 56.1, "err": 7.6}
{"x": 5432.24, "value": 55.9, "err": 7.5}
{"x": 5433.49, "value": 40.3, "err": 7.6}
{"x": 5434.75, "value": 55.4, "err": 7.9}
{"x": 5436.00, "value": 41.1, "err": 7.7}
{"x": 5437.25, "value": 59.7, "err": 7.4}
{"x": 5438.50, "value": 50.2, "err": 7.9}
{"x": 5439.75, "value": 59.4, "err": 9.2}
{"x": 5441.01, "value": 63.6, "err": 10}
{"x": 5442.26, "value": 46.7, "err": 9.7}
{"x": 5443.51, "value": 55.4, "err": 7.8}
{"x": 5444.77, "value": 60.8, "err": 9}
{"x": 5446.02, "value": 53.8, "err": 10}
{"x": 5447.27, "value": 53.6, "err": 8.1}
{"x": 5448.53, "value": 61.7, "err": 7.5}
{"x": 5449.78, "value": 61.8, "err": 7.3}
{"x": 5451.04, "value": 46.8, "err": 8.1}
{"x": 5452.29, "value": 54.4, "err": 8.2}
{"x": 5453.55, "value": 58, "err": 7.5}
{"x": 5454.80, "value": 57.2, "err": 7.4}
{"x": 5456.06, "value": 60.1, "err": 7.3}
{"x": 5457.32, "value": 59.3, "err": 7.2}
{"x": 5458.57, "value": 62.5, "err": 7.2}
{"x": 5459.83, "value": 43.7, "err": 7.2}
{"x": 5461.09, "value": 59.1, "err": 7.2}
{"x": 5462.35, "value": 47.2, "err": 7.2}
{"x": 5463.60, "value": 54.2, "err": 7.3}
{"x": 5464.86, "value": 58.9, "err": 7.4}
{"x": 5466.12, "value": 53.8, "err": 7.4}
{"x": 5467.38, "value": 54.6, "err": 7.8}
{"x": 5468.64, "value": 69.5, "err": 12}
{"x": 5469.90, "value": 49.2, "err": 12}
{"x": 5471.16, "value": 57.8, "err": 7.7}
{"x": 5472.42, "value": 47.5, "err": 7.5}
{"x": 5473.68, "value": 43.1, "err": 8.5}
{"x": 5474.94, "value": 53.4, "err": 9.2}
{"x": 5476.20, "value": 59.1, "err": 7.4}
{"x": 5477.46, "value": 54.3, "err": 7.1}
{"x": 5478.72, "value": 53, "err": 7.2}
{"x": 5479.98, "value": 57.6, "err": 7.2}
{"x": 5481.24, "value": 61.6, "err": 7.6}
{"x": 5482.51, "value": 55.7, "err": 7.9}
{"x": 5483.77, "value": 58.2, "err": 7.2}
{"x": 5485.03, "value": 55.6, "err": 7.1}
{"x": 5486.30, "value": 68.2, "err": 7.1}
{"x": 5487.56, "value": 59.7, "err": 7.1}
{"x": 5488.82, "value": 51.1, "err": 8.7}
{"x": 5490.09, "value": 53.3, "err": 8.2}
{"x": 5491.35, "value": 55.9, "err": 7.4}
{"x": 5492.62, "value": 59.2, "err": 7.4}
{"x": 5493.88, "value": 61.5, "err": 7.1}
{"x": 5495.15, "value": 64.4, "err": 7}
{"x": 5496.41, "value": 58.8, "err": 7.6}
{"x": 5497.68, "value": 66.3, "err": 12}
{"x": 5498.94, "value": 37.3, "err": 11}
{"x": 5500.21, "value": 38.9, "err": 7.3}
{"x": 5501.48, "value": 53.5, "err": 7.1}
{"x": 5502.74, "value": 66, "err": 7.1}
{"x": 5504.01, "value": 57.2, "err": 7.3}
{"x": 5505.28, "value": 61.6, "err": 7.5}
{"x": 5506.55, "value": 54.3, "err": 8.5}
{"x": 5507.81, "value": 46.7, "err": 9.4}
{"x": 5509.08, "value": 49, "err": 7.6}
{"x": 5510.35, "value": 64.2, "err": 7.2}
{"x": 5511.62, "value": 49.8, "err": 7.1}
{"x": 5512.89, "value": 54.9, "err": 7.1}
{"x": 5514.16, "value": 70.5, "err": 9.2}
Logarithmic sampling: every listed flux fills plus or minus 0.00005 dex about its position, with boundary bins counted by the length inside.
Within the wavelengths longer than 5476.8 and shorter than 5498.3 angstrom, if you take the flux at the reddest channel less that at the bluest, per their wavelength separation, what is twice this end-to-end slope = 1.2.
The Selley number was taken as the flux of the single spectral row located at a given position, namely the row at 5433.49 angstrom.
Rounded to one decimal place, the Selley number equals 40.3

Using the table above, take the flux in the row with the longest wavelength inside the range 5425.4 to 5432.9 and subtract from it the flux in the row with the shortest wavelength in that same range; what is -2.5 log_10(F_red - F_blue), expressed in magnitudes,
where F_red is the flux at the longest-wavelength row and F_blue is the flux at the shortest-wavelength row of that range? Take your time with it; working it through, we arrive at -1.6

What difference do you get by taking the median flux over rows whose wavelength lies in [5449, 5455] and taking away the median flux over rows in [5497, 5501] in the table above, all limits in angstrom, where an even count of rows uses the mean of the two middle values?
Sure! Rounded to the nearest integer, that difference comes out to 18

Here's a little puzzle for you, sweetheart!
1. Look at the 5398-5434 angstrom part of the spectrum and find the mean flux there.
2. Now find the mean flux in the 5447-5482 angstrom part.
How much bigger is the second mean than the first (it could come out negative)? 4.8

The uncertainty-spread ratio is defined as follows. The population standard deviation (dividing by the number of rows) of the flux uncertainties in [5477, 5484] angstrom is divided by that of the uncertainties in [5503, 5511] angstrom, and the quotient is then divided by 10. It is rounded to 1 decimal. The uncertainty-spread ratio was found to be 0.0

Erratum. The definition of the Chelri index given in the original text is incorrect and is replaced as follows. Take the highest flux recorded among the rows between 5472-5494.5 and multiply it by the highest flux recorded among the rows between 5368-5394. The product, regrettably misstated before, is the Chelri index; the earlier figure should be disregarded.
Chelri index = 4931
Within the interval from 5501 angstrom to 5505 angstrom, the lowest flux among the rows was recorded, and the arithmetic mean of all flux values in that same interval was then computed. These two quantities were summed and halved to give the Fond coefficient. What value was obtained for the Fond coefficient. 56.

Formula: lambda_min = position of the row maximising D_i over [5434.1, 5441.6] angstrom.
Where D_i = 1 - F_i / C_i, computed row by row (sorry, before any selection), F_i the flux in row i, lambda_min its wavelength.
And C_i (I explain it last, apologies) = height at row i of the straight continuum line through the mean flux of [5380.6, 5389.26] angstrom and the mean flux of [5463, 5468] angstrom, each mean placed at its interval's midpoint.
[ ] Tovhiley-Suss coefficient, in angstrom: 5436.00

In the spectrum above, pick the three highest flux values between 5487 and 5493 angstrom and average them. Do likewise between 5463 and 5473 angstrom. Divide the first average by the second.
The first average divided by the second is 0.94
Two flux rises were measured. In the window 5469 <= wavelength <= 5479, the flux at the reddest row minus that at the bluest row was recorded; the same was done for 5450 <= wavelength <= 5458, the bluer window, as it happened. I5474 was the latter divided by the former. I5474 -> 3.3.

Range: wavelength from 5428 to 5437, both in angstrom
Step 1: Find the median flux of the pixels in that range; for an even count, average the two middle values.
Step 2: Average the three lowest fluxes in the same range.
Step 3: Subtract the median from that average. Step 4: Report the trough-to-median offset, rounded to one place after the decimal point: -11.5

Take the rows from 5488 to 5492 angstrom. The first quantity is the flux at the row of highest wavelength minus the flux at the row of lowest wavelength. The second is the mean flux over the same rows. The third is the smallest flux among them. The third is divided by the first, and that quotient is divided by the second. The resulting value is 0.20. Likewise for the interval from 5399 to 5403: -1.44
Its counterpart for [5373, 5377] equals 0.18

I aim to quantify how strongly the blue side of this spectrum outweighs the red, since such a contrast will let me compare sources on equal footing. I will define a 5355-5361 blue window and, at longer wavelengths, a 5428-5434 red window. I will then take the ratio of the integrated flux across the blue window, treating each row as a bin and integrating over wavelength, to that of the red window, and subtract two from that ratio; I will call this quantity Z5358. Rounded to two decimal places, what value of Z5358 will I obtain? -0.94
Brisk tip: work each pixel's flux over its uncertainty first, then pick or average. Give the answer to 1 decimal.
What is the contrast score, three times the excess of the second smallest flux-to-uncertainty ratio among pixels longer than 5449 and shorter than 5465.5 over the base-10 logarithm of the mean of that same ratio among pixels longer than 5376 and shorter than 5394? 15.6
